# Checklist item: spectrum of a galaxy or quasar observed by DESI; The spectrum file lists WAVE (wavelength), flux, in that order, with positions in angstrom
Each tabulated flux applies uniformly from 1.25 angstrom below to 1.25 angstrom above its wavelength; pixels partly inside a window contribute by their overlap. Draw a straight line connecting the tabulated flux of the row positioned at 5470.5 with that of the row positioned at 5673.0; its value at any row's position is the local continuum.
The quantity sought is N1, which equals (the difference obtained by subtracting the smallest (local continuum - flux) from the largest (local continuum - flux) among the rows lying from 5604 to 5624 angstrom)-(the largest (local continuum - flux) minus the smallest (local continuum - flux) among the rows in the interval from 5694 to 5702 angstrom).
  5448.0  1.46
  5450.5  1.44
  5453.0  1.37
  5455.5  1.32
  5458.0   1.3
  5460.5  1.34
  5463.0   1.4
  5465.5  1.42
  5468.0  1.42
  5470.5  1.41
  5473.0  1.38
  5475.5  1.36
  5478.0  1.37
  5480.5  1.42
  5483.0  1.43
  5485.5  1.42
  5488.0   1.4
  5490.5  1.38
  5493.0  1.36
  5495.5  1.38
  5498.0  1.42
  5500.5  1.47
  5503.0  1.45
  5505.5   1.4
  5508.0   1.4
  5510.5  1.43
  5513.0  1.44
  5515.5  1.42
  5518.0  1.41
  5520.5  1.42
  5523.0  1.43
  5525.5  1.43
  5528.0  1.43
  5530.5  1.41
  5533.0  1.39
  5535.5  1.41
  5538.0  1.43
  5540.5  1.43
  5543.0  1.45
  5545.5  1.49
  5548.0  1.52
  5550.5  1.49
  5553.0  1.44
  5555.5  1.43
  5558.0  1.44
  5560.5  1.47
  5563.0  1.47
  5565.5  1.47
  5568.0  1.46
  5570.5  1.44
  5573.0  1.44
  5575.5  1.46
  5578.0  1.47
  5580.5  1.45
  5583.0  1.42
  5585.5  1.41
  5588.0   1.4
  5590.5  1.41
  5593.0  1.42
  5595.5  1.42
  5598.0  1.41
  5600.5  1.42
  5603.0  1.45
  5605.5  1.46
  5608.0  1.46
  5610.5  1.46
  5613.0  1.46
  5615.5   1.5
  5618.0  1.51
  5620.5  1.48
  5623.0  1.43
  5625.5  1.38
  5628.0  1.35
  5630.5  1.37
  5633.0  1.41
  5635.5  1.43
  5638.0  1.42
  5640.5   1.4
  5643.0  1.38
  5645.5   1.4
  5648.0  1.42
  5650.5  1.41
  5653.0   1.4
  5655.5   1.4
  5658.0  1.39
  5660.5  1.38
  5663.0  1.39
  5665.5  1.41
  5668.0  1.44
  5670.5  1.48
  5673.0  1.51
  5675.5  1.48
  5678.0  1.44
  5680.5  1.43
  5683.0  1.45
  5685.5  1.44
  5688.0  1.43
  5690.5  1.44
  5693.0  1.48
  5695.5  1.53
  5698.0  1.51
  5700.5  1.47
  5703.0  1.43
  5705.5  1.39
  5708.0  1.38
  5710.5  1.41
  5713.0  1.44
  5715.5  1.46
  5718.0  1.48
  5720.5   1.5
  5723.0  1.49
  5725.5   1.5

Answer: 0.02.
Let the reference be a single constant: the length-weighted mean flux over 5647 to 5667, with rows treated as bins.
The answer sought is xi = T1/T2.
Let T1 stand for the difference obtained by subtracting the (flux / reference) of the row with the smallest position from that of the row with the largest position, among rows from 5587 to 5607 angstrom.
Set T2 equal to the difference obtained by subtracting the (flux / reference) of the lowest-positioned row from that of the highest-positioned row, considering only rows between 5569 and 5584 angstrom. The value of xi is -3.0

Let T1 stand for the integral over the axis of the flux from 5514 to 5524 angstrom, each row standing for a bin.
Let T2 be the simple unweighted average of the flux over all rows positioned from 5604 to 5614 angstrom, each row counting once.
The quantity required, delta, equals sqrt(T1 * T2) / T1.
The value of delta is 0.3206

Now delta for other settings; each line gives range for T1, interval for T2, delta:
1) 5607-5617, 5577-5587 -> 0.3126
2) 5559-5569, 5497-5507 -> 0.3128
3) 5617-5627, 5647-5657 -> 0.3120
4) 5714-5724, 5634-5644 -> 0.3083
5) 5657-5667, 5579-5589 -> 0.3192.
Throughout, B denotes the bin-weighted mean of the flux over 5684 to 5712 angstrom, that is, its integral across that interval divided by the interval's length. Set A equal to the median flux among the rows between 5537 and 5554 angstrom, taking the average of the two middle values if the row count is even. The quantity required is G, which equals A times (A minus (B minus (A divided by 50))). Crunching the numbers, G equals 0.047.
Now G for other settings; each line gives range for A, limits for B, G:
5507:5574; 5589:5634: 0.036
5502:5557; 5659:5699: 0.010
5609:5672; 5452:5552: 0.038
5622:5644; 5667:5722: -0.039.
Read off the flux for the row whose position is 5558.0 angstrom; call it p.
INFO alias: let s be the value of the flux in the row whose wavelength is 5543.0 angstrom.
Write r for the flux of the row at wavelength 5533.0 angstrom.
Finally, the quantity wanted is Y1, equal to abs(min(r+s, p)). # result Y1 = 1.44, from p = 1.44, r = 1.39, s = 1.45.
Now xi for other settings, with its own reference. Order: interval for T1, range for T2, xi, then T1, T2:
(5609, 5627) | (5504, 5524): -2.7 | -0.06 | 0.021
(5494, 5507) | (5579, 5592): -0.5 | 0.01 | -0.029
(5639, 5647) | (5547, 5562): 0.0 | 0.00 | -0.036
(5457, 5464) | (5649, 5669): 3.3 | 0.07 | 0.021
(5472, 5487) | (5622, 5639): -4.0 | 0.03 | -0.007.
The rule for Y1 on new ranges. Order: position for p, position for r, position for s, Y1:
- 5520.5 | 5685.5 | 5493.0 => 1.42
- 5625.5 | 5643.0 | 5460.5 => 1.38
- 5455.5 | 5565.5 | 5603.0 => 1.32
